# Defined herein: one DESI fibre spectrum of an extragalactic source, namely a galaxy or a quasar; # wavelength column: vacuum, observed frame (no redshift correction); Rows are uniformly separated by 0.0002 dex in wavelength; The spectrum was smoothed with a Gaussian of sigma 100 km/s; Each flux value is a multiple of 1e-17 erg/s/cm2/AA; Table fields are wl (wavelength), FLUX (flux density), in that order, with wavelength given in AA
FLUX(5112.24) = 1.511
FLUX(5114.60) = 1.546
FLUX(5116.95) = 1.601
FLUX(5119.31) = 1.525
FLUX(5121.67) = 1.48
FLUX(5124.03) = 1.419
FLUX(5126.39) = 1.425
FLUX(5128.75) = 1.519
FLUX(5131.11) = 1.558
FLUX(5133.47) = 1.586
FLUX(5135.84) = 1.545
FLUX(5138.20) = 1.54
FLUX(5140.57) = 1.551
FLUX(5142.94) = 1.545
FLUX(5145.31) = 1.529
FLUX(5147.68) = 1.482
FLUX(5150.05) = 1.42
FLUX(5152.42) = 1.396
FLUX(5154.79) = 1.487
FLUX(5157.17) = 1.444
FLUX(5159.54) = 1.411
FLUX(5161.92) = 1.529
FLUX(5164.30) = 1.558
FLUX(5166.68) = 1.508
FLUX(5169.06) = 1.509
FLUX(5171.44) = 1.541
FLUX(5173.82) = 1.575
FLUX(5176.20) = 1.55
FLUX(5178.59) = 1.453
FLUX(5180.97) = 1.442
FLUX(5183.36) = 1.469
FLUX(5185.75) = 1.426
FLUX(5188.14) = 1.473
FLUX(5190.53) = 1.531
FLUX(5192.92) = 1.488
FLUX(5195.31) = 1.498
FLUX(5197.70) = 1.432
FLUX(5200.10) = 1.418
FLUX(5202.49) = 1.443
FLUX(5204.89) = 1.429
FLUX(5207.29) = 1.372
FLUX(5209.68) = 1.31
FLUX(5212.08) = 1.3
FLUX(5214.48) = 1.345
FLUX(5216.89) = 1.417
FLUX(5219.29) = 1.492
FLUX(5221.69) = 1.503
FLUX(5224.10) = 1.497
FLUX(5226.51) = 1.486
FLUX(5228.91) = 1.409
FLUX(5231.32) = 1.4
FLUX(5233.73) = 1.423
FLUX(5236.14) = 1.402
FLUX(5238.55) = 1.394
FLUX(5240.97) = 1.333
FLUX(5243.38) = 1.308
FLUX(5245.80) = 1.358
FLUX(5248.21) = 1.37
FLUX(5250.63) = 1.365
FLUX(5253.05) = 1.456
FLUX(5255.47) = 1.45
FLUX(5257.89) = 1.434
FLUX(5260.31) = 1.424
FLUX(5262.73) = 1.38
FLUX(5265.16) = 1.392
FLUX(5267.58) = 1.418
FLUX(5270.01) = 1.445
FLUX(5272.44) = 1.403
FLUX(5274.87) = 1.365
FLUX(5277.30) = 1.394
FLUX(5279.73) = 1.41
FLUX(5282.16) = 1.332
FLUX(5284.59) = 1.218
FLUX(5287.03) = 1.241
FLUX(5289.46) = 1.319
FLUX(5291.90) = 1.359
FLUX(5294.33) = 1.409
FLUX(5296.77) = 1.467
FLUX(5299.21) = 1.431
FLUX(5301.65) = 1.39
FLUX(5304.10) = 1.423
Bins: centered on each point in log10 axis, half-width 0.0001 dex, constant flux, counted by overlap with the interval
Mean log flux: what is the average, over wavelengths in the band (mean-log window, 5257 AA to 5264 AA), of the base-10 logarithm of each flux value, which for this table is 0.150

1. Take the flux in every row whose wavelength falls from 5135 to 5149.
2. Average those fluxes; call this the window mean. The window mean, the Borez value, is 1.53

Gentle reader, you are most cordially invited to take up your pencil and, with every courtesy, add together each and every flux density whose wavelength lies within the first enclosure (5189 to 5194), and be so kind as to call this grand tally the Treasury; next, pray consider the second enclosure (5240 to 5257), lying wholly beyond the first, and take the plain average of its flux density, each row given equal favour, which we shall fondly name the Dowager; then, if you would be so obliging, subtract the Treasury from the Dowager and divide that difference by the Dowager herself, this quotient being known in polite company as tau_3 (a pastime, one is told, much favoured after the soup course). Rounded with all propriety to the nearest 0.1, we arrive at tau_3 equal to -1.2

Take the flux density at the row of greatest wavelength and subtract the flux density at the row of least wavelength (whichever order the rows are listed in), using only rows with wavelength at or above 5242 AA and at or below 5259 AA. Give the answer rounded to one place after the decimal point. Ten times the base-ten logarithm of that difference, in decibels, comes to -9.0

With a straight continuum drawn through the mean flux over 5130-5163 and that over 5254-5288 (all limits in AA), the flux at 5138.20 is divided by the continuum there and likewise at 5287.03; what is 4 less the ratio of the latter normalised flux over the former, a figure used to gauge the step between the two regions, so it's 3.11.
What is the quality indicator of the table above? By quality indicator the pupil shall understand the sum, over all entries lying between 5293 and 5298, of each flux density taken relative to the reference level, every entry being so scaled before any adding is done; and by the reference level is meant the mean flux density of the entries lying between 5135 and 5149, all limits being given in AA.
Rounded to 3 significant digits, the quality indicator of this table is 1.88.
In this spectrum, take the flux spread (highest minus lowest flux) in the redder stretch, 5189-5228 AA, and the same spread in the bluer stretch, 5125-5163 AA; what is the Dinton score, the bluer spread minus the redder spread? -0.041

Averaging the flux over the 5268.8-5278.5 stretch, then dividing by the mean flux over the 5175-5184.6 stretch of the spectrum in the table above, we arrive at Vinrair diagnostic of 0.95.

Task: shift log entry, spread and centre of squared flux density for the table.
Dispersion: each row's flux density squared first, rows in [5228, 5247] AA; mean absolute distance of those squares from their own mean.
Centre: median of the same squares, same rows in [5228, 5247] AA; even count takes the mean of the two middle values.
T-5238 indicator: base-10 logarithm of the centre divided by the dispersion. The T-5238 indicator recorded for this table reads 1.32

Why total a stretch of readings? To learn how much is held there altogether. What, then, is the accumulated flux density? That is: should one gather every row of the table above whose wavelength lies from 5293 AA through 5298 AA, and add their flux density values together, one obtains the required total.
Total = 2.88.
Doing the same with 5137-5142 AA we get 3.09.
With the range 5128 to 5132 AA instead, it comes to 3.08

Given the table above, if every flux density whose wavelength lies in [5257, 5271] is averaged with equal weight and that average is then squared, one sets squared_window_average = 2.00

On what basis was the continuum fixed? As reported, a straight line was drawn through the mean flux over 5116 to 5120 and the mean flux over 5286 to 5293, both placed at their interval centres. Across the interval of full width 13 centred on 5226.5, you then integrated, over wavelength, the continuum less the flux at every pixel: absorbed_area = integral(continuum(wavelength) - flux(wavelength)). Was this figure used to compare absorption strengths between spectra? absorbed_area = -0.7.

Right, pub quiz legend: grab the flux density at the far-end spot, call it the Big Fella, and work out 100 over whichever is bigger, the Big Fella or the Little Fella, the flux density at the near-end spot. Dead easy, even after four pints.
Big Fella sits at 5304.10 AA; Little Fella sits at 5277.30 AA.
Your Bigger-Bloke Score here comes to 70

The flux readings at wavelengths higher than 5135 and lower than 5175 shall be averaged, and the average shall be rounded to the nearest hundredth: 1.50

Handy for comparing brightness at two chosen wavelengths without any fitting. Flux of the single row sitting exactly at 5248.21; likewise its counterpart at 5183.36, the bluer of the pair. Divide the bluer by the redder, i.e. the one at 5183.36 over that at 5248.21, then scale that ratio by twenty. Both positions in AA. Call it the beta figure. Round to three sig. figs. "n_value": 21.4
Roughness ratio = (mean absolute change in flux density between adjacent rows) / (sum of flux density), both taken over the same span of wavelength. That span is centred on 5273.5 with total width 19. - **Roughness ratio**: 0.0033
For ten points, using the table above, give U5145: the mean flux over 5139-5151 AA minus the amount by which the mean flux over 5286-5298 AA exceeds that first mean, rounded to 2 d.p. 1.65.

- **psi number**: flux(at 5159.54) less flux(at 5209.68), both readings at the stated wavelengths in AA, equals 0.10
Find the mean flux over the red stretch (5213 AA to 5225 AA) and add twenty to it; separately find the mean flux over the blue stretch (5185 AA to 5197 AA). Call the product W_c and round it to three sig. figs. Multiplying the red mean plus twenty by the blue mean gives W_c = 31.8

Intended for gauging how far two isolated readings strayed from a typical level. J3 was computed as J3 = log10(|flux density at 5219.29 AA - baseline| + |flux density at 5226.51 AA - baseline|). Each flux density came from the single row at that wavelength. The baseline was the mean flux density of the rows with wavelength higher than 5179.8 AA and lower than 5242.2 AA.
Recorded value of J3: -0.91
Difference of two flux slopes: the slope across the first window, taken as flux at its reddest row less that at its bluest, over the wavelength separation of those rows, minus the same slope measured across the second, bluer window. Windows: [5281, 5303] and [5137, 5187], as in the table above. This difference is 0.0054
